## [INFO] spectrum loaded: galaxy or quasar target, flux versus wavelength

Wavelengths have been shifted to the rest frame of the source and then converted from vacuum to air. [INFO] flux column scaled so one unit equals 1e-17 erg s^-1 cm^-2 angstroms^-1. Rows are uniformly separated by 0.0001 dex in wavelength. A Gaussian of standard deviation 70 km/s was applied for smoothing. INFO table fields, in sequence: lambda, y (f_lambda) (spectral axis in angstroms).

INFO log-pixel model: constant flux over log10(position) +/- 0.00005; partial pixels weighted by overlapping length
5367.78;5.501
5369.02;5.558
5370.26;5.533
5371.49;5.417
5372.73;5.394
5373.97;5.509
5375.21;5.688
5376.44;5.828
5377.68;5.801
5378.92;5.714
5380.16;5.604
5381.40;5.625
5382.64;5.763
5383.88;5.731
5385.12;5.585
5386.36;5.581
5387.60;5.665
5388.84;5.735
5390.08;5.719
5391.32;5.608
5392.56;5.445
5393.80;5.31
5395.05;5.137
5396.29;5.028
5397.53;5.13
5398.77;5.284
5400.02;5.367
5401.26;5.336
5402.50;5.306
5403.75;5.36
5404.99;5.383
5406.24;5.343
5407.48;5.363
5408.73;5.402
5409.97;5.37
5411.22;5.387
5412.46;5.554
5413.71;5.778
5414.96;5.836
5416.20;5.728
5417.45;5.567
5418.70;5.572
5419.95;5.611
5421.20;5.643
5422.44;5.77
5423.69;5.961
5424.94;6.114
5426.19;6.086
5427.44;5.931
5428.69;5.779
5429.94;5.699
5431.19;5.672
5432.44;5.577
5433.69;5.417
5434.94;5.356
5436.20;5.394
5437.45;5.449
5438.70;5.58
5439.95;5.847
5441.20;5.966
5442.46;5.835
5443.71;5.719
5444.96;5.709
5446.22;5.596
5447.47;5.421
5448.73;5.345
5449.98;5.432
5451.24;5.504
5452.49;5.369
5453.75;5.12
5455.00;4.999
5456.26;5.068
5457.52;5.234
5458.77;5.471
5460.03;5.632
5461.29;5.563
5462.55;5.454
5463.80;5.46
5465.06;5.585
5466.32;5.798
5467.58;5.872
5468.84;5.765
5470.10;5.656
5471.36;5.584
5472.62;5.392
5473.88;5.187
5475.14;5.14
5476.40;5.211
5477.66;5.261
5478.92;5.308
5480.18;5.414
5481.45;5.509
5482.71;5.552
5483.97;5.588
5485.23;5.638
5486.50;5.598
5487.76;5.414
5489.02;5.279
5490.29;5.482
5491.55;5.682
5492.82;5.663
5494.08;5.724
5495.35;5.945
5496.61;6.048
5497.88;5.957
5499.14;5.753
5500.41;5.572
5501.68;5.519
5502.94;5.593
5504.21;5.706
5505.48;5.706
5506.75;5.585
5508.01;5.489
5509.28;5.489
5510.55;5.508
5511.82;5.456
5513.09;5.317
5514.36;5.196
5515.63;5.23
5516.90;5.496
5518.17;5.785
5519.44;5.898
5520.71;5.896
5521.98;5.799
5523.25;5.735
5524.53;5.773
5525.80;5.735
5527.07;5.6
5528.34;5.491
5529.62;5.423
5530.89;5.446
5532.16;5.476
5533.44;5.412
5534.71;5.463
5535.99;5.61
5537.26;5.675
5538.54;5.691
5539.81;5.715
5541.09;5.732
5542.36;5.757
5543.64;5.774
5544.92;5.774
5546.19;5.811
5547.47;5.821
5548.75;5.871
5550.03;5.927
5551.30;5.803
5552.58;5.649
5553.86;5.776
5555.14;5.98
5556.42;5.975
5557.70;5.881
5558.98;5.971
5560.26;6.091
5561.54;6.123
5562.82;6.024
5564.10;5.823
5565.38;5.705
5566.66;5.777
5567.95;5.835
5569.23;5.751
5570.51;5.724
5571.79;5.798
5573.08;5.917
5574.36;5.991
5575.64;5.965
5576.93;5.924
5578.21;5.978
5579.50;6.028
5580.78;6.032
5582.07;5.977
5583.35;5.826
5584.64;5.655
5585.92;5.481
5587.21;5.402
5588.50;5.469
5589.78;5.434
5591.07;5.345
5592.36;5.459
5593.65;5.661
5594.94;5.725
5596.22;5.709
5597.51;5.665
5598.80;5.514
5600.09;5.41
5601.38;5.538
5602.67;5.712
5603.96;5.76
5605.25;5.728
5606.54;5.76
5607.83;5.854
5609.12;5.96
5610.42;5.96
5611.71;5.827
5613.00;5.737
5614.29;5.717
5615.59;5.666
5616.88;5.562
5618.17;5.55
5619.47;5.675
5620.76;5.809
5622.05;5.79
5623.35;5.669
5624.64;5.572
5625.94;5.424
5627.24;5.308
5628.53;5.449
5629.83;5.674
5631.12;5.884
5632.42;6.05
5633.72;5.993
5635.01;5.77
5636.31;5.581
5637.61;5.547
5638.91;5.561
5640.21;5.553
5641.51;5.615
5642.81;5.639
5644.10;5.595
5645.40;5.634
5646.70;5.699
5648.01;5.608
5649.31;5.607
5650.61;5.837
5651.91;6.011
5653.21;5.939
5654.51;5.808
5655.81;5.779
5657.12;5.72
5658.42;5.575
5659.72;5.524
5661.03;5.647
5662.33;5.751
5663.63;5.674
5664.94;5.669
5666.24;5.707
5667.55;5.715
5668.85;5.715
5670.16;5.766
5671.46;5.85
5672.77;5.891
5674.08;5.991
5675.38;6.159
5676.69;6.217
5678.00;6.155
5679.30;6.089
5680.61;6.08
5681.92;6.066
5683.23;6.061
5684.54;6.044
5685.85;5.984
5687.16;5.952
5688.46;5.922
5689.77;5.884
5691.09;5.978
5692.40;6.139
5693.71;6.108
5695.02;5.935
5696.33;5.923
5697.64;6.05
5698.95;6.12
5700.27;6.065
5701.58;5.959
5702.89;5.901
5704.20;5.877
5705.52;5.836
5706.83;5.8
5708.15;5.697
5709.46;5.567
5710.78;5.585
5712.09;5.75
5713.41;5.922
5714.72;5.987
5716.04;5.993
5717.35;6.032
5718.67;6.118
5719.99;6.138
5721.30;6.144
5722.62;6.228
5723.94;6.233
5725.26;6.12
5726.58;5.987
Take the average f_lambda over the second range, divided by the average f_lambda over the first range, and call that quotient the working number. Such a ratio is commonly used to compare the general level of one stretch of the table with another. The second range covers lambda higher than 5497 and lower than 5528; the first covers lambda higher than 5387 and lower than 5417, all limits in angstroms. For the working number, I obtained 1.03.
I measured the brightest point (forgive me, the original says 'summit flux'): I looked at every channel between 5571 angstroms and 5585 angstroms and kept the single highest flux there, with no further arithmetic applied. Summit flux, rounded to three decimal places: 6.032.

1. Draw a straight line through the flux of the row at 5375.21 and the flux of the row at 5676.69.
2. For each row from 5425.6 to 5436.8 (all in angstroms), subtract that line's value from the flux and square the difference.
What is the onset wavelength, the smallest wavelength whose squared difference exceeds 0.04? 5426.19 angstroms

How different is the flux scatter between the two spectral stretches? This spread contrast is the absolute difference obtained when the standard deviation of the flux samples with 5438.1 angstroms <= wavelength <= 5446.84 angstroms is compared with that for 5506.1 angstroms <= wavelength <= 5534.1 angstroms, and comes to 0.06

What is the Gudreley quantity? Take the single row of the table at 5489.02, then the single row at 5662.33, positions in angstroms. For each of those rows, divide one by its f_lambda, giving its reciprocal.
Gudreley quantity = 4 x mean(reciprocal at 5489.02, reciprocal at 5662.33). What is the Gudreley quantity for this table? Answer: 0.73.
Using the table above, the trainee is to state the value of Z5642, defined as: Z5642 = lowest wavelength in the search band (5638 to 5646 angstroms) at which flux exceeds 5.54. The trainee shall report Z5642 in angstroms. 5638.91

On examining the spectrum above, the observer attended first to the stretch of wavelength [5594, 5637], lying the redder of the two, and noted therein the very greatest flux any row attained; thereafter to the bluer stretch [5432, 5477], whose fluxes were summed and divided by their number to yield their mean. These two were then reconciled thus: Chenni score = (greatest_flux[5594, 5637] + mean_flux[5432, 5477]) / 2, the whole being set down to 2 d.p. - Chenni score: 5.77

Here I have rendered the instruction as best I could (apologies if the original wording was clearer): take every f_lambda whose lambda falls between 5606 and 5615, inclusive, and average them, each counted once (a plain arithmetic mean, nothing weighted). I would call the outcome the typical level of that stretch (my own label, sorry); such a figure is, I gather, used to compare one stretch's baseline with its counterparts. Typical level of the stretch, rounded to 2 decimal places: 5.83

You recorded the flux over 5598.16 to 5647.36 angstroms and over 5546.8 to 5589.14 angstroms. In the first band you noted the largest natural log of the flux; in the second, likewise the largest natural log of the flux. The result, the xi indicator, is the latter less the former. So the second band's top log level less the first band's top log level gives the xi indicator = 0.012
